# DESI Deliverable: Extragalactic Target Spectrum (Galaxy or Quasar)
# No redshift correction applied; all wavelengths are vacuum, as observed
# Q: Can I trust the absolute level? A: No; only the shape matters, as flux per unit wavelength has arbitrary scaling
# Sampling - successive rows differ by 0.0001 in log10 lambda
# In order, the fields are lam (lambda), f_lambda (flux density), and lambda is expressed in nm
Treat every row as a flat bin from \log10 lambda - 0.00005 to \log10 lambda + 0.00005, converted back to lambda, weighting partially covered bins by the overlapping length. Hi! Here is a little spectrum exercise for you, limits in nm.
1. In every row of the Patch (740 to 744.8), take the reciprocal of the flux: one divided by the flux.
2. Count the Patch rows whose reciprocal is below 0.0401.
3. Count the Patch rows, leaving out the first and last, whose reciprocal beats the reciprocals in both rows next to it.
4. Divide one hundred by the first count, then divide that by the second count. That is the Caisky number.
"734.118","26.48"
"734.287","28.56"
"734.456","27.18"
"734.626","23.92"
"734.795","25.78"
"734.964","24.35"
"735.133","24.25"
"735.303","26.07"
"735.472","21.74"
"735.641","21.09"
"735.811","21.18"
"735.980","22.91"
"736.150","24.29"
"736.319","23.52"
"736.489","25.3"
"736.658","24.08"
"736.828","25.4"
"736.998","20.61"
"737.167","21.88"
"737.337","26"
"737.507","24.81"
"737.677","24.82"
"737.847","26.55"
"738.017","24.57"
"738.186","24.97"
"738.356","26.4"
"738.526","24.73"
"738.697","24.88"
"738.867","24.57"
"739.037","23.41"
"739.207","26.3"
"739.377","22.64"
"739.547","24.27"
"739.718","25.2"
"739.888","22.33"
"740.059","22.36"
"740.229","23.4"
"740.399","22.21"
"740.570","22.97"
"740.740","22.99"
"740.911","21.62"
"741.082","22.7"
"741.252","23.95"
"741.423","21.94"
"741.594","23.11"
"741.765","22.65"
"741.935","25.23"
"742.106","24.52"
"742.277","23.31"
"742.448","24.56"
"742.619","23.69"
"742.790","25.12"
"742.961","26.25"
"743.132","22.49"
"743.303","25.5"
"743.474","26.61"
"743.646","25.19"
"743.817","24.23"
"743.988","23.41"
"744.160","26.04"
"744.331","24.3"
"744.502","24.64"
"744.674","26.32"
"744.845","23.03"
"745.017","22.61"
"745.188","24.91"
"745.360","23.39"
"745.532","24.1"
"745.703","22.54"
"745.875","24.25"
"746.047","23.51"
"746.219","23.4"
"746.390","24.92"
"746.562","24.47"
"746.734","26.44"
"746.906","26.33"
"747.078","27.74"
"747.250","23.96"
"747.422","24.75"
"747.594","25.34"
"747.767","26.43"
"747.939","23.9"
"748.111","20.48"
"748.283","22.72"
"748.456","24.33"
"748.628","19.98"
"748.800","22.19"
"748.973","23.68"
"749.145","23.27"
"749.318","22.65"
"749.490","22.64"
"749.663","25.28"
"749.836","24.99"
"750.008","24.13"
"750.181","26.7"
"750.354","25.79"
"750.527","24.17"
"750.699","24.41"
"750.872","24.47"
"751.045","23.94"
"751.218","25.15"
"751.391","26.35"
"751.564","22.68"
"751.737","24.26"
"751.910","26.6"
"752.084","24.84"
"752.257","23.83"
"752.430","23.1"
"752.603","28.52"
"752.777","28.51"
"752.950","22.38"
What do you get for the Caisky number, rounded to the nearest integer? 1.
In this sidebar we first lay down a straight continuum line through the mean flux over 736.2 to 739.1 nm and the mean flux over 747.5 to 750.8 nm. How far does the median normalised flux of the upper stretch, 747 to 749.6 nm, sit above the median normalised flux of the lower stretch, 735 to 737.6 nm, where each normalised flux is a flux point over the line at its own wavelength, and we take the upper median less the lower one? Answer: 0.012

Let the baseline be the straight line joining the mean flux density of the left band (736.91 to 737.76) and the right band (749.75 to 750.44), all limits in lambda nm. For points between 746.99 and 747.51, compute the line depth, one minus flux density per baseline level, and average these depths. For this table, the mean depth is -0.02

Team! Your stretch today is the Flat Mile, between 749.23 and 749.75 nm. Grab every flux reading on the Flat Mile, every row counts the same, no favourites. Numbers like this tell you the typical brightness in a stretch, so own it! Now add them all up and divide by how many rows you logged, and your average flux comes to 23.5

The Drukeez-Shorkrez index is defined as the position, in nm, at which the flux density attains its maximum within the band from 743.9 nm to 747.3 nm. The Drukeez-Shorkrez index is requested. 747.078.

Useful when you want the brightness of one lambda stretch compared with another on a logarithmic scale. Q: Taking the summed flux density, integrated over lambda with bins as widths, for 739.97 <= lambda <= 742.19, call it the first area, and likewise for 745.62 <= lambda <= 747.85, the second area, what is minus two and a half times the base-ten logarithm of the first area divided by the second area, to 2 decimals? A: 0.09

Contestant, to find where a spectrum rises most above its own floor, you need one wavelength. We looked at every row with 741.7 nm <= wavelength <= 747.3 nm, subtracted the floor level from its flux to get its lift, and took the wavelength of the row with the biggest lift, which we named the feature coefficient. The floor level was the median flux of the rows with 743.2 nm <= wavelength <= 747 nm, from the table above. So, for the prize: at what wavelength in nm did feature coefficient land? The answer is 747.078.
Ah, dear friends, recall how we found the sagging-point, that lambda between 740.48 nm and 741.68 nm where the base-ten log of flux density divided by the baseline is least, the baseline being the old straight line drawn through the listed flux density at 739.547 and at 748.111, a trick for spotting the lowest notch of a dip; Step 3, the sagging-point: 740.911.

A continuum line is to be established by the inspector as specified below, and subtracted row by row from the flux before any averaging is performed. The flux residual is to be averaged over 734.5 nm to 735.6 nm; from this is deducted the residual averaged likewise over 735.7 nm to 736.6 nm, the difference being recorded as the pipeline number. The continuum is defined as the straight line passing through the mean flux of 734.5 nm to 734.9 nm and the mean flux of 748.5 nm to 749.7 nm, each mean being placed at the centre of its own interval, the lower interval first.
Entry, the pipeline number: 0.8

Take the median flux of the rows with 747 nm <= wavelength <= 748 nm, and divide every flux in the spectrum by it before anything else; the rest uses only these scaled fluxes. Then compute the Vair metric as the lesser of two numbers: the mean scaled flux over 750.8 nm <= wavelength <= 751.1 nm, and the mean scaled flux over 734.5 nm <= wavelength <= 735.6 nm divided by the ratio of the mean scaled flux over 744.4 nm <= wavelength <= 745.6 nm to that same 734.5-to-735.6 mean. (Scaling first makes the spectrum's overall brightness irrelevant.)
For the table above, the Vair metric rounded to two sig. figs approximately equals 0.97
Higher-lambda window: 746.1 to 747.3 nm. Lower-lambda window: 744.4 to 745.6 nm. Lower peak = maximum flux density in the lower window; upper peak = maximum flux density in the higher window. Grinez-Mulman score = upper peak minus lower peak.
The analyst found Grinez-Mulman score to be 1.4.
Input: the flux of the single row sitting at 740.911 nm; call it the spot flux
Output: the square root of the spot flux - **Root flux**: 4.6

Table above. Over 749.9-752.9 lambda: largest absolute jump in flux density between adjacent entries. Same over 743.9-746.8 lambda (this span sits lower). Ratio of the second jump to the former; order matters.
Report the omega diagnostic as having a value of 0.6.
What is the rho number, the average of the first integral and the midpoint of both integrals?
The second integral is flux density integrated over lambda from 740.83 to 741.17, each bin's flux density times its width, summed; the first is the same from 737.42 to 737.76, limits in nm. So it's 8.21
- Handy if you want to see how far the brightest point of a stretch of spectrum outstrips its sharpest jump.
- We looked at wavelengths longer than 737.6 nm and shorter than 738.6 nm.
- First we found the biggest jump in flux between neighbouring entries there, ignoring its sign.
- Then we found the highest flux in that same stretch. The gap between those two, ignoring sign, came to 24.6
